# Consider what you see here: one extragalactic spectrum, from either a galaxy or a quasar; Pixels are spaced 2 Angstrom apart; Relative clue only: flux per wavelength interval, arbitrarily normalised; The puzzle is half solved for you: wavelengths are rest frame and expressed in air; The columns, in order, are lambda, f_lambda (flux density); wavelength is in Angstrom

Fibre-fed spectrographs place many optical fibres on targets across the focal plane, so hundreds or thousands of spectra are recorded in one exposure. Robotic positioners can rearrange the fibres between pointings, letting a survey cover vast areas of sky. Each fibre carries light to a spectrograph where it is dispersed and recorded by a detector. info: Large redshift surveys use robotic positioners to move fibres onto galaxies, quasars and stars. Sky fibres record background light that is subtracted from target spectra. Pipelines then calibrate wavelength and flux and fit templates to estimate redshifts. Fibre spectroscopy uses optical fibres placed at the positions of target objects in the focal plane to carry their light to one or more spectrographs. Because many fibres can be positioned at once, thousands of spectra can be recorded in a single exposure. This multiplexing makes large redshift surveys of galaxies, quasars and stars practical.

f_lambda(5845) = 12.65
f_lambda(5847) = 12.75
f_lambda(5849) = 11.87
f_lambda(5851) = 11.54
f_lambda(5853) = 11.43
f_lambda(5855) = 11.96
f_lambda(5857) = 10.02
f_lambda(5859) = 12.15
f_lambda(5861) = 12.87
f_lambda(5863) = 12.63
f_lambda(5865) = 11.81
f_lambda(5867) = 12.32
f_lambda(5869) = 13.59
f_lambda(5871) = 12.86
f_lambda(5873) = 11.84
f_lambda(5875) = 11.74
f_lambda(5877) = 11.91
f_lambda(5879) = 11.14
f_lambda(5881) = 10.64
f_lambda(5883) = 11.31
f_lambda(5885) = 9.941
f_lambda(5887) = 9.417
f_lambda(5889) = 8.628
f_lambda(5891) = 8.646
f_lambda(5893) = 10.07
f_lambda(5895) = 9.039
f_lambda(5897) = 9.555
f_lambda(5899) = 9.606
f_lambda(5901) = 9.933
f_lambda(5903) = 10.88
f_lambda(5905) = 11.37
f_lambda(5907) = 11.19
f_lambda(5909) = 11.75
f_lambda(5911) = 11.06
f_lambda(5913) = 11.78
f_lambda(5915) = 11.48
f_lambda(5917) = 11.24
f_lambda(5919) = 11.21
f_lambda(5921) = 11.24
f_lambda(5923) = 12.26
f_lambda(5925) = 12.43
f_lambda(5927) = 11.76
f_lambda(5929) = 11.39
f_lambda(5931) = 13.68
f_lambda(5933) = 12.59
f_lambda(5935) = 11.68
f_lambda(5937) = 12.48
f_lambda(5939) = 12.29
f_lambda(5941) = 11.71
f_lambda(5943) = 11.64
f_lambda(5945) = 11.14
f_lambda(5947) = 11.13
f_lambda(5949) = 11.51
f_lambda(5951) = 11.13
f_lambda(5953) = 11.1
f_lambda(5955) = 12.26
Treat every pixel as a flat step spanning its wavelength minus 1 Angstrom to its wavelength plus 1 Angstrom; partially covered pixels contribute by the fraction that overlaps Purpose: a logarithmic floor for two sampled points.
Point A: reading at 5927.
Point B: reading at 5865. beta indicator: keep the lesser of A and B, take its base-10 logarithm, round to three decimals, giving 1.070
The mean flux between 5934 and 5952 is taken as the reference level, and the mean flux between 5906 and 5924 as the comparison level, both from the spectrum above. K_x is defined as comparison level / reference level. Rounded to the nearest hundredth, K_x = 0.99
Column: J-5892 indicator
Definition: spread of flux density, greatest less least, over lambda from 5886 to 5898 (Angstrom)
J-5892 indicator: 1.4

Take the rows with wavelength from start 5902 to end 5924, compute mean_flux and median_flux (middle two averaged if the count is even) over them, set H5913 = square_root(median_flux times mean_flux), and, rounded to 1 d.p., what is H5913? 11.3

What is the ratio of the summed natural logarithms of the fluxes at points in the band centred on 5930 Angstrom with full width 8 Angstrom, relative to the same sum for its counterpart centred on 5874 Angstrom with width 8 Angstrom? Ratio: 1.01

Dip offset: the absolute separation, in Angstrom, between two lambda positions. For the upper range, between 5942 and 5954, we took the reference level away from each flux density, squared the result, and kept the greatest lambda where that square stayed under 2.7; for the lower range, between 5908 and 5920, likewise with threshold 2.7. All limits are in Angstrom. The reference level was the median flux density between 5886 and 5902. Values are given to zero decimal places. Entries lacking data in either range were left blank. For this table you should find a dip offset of 42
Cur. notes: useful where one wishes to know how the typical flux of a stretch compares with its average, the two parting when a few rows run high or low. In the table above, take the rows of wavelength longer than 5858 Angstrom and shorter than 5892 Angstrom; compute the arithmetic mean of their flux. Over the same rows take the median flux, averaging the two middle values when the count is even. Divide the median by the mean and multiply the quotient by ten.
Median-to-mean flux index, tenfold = 10.4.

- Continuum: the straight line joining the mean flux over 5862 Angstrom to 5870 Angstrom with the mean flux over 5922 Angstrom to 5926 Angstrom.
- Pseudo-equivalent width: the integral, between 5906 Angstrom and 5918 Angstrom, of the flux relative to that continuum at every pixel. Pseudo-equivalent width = 11 Angstrom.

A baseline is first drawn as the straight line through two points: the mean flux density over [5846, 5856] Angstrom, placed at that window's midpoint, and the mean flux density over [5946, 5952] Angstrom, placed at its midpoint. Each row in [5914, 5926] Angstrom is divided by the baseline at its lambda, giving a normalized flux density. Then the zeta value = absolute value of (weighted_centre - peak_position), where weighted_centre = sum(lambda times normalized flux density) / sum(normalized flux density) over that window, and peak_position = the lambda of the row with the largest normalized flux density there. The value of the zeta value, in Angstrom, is 4.9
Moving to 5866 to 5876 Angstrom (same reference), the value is 1.9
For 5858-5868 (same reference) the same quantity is 2.0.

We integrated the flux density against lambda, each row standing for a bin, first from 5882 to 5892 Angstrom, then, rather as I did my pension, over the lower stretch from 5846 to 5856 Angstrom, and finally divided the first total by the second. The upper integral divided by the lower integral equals 0.81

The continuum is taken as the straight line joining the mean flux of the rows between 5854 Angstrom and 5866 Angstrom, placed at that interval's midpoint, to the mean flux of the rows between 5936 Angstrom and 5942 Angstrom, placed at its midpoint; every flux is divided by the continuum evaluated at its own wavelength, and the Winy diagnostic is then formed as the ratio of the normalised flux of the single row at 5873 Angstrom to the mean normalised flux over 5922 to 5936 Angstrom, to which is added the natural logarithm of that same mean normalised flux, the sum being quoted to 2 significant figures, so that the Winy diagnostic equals 0.99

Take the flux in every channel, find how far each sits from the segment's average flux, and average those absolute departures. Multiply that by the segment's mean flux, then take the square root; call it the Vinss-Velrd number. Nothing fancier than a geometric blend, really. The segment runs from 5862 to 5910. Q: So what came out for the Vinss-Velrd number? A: 3.52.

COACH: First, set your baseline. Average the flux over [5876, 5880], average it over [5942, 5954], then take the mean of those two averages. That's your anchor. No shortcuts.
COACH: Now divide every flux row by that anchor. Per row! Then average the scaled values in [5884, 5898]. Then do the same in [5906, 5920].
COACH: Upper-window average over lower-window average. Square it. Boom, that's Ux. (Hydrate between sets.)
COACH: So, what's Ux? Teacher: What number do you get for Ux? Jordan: 1.49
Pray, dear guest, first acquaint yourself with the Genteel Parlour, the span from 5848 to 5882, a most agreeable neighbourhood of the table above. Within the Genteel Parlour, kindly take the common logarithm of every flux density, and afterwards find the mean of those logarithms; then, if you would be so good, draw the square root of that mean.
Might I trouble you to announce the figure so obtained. 1.04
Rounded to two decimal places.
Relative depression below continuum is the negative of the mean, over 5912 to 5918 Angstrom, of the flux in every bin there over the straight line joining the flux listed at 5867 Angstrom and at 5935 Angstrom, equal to -0.97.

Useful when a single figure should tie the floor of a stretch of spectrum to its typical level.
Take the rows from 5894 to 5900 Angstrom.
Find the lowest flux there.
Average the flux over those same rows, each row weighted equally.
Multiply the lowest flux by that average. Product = 85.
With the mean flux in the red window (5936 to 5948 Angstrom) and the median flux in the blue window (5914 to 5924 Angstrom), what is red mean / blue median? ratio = 1.04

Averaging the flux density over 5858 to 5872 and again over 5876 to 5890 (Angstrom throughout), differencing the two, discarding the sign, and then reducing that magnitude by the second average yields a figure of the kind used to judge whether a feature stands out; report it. -8.2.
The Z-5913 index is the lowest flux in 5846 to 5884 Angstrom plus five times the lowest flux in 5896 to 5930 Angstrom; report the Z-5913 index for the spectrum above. 57.8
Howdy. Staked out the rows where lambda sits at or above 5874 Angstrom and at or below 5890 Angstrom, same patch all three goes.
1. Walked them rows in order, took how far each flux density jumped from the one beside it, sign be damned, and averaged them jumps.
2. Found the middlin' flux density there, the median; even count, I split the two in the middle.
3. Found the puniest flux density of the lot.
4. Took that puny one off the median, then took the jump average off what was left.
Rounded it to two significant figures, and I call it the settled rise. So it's 1.6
